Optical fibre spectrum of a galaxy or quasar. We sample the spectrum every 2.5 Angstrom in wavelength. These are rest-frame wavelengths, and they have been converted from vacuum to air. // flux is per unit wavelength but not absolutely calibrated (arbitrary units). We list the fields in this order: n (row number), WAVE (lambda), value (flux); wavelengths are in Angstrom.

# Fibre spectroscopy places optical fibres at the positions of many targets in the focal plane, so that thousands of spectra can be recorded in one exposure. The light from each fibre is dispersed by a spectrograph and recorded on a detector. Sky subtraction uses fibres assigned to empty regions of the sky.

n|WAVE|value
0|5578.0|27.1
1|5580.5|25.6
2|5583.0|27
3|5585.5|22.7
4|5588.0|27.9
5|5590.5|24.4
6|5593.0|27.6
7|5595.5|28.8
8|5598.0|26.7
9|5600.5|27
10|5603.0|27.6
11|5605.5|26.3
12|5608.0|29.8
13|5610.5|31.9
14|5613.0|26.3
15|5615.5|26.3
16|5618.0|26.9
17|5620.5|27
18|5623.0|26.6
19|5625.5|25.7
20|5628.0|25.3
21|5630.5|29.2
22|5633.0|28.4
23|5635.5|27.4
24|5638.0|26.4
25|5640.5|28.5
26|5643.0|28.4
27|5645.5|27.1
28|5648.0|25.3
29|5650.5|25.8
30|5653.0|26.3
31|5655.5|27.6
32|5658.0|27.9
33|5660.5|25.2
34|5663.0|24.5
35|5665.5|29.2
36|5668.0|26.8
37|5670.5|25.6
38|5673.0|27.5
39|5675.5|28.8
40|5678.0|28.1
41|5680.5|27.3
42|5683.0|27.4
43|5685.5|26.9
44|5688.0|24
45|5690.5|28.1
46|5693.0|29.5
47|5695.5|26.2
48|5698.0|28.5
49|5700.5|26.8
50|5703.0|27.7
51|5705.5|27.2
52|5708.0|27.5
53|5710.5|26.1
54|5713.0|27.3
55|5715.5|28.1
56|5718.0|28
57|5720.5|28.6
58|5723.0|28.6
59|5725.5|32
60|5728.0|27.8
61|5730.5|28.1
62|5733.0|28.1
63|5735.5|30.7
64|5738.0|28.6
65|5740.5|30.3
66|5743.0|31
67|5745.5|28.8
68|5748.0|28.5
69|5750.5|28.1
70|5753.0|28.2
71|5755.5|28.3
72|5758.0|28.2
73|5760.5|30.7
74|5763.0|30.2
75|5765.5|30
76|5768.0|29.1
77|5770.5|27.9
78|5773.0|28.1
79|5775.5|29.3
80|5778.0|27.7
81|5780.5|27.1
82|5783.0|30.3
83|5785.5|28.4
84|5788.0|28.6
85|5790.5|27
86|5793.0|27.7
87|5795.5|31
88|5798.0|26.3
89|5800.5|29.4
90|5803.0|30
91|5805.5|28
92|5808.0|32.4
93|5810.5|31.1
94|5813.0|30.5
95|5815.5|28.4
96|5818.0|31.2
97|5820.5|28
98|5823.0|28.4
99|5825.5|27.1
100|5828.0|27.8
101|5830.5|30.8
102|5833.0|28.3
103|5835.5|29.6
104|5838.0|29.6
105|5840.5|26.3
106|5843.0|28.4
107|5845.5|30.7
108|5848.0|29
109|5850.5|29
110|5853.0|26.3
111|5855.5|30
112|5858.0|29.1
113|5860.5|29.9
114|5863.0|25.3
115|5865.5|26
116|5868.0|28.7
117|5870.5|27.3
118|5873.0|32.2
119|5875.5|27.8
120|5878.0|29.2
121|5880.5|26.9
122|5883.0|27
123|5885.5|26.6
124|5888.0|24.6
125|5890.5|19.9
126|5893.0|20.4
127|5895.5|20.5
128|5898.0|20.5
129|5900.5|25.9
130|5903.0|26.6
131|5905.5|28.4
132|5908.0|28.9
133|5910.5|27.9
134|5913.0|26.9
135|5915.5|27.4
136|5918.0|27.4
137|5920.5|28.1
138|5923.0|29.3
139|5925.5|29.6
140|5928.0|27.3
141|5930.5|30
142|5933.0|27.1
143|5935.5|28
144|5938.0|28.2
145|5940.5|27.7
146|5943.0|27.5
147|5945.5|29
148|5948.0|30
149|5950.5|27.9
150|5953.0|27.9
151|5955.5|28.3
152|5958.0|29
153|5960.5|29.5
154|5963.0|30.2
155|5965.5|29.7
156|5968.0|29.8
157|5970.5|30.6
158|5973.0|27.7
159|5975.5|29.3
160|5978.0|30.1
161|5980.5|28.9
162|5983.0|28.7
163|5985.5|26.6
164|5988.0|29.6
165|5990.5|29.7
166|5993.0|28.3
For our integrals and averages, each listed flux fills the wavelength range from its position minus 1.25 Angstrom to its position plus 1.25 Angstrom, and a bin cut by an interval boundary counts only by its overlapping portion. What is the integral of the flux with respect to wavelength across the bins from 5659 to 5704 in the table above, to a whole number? 1220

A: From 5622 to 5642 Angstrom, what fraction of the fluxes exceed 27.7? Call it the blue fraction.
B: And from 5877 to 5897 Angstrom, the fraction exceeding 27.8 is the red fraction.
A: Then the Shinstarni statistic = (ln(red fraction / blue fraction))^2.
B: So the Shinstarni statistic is 1.21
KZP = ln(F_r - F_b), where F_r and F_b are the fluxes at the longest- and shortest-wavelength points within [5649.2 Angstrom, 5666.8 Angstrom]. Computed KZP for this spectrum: 1.2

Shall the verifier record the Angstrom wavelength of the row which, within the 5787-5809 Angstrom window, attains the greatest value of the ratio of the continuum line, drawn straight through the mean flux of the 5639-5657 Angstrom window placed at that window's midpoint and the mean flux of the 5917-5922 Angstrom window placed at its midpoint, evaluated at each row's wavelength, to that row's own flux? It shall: 5798.0 Angstrom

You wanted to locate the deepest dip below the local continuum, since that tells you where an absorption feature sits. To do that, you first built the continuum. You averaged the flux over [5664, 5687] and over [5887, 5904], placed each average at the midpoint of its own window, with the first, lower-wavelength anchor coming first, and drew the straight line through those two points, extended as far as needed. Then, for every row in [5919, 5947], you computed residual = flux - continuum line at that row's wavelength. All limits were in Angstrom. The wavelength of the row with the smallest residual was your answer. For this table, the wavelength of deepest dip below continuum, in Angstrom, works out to 5933.0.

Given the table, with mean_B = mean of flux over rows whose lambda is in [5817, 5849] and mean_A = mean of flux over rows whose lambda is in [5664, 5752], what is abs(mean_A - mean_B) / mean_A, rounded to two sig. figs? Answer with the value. 0.029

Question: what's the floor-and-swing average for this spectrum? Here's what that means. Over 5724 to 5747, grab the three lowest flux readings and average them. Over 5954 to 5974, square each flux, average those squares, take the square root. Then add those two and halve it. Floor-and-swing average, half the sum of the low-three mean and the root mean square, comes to 28.7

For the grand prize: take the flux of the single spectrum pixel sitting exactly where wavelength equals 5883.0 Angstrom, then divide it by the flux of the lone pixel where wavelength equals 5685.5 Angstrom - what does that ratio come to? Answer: 1.00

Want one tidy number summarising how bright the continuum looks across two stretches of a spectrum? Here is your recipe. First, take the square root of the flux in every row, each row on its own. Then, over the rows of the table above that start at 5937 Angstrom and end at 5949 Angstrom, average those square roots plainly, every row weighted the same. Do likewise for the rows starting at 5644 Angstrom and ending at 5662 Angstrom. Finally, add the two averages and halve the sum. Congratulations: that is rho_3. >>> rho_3 5.24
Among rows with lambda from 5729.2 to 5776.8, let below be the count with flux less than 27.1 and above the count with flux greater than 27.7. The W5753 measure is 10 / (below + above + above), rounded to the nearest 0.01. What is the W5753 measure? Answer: 0.26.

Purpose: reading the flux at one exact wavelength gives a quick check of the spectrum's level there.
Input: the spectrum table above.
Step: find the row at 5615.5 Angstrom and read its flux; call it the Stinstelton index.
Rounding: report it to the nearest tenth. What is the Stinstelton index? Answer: 26.3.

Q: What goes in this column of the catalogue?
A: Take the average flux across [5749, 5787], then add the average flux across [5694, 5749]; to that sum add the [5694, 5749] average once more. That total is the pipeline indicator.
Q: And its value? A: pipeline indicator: 85.55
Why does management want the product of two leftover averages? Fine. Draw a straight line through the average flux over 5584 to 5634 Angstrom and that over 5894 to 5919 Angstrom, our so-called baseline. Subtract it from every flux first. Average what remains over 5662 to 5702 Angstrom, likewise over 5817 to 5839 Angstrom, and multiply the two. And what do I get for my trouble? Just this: 1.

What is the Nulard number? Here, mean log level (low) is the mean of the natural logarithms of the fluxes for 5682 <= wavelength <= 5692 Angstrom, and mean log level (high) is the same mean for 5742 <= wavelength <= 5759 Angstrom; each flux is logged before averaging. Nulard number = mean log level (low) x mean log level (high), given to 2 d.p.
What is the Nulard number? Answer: 11.01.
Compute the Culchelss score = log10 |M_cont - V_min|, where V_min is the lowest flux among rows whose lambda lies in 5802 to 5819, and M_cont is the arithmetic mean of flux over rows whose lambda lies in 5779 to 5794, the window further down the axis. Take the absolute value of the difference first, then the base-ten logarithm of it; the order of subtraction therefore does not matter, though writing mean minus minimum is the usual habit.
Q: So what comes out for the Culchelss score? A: -0.7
